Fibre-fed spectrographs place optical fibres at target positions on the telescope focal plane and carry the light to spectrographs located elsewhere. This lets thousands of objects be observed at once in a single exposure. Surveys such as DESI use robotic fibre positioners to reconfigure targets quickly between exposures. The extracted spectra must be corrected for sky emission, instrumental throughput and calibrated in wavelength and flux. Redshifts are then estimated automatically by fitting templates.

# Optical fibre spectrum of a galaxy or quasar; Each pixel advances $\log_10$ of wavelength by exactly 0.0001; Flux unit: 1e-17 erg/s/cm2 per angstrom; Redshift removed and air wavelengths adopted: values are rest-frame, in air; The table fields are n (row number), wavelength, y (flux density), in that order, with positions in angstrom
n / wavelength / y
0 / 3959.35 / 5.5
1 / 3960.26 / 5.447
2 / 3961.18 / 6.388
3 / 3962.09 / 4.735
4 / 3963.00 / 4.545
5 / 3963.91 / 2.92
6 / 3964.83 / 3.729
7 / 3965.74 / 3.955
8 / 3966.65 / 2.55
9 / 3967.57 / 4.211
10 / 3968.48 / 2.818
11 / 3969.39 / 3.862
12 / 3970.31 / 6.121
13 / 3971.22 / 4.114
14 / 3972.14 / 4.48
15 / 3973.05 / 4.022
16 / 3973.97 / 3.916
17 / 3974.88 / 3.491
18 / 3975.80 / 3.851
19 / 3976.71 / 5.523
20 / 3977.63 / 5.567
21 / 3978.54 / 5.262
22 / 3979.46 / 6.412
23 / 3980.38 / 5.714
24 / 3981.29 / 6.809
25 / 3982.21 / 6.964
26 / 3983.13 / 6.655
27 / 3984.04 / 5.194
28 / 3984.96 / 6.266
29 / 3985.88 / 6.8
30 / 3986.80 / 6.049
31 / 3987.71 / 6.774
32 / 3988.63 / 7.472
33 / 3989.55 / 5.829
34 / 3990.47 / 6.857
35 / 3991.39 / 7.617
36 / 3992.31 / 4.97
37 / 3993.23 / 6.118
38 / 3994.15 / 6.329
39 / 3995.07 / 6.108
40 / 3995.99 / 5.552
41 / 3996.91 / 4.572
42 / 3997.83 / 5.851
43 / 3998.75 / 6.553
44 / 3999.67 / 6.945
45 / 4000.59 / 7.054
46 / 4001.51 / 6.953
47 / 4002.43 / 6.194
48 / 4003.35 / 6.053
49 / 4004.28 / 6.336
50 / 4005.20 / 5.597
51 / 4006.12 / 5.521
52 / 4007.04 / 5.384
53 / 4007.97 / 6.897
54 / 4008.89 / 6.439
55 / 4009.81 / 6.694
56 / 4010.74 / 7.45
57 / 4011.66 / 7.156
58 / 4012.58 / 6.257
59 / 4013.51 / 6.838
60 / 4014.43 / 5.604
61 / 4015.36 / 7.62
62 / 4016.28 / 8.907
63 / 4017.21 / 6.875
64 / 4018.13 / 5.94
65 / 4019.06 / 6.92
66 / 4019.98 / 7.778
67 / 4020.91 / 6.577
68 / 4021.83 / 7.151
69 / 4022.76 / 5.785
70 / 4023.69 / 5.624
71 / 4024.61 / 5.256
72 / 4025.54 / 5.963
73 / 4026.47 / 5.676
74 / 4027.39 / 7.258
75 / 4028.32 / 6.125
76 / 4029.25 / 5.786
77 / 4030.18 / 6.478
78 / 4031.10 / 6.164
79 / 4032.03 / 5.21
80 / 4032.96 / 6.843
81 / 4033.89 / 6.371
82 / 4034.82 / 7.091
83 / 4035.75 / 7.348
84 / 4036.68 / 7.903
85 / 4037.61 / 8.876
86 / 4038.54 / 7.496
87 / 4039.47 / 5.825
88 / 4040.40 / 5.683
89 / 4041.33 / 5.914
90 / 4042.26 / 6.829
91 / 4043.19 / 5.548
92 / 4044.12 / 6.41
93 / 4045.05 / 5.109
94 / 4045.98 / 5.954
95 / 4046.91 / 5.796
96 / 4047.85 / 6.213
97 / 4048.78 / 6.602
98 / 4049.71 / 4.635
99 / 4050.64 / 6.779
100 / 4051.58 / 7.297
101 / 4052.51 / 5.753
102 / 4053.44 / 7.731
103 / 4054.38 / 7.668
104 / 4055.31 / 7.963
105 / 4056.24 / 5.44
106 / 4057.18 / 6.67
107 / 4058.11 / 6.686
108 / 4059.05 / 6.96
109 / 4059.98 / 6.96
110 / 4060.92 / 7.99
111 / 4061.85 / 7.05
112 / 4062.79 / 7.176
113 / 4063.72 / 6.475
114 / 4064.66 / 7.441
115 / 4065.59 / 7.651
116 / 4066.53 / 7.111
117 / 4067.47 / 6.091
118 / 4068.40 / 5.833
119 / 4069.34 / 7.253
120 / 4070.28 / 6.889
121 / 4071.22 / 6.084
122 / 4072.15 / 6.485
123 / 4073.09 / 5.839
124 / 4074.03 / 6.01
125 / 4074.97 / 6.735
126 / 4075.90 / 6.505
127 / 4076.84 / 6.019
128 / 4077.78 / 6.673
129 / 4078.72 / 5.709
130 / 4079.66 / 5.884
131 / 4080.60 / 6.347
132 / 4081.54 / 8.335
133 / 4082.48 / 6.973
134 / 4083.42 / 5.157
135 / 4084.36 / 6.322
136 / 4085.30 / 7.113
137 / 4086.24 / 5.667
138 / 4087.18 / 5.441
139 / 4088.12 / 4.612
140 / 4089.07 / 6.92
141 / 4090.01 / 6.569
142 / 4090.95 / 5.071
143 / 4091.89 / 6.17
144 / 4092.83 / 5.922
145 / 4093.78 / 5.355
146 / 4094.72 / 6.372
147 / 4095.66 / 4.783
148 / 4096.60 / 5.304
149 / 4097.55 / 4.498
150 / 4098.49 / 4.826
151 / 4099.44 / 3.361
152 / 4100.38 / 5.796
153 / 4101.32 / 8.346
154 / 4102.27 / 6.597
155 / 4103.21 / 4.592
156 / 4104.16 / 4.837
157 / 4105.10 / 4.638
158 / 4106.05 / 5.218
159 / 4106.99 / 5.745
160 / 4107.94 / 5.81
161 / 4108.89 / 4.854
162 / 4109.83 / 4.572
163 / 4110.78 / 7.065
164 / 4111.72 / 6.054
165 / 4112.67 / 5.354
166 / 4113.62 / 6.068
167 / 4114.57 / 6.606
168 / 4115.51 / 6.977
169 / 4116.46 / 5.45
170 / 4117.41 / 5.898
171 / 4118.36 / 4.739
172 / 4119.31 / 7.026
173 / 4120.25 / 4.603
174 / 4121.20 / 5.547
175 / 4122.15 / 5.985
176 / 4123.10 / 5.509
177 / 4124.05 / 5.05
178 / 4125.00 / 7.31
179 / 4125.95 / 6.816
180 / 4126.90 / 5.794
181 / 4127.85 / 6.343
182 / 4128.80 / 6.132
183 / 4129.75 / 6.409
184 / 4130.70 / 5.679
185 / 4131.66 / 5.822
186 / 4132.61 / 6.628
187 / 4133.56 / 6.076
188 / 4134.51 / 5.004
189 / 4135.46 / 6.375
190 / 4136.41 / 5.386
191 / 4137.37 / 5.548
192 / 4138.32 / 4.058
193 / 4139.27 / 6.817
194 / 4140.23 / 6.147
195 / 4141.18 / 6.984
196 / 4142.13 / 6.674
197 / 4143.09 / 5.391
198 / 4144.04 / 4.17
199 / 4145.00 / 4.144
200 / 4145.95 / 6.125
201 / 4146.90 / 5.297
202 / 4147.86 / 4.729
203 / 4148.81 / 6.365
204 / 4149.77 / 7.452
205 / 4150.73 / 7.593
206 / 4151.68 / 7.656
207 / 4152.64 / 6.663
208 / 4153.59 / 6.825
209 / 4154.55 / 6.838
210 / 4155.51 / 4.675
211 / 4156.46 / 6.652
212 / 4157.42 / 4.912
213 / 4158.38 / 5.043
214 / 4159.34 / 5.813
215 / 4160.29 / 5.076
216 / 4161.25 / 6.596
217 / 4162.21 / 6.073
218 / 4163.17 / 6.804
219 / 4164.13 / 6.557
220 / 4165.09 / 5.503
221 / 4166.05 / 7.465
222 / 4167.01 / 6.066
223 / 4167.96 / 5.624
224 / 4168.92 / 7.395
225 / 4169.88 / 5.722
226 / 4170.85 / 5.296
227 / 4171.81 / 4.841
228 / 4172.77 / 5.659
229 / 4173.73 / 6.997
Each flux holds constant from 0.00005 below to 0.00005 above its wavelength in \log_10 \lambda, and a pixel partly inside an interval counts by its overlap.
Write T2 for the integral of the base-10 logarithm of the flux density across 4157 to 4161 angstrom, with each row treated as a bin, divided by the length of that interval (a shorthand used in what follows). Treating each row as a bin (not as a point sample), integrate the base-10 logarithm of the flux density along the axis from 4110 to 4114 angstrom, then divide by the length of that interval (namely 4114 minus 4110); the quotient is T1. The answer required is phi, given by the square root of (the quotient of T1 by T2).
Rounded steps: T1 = 0.78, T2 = 0.722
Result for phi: 1.04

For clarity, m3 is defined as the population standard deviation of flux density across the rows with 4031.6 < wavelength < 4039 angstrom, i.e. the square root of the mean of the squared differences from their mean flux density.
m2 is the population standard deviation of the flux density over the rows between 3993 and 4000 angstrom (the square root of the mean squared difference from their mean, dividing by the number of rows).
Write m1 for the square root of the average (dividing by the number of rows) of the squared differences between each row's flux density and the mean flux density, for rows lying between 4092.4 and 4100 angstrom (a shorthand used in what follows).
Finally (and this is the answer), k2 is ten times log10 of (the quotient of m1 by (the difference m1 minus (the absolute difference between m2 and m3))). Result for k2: 2.2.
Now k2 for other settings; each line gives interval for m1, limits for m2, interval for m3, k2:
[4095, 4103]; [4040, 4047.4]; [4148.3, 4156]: 1.5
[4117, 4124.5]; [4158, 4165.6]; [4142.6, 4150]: 3.8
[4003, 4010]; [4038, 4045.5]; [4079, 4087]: 2.2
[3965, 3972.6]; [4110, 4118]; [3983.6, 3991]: 0.3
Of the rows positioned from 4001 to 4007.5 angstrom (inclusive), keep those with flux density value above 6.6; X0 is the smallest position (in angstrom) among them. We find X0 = 4001.51 angstrom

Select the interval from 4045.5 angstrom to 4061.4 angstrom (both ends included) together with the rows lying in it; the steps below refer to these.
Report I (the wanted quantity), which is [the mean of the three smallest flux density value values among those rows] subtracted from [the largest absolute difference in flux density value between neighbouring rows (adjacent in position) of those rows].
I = -2.8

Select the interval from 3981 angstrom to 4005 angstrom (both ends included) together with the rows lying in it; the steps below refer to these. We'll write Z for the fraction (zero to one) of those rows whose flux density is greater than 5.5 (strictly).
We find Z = 0.88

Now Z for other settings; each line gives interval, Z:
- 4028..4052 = 0.88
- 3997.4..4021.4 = 0.96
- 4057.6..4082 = 1.00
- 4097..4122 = 0.50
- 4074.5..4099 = 0.65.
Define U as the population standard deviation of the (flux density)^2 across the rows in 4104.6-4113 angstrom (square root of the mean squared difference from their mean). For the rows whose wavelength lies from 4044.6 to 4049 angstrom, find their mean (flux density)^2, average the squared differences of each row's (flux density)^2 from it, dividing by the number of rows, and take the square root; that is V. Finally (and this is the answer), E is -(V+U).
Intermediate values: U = 8.6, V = 6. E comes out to -14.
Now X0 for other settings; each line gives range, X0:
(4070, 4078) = 4070.28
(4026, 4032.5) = 4027.39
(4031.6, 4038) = 4032.96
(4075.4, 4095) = 4077.78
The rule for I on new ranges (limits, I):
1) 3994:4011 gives -3.6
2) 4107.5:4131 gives -2.1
